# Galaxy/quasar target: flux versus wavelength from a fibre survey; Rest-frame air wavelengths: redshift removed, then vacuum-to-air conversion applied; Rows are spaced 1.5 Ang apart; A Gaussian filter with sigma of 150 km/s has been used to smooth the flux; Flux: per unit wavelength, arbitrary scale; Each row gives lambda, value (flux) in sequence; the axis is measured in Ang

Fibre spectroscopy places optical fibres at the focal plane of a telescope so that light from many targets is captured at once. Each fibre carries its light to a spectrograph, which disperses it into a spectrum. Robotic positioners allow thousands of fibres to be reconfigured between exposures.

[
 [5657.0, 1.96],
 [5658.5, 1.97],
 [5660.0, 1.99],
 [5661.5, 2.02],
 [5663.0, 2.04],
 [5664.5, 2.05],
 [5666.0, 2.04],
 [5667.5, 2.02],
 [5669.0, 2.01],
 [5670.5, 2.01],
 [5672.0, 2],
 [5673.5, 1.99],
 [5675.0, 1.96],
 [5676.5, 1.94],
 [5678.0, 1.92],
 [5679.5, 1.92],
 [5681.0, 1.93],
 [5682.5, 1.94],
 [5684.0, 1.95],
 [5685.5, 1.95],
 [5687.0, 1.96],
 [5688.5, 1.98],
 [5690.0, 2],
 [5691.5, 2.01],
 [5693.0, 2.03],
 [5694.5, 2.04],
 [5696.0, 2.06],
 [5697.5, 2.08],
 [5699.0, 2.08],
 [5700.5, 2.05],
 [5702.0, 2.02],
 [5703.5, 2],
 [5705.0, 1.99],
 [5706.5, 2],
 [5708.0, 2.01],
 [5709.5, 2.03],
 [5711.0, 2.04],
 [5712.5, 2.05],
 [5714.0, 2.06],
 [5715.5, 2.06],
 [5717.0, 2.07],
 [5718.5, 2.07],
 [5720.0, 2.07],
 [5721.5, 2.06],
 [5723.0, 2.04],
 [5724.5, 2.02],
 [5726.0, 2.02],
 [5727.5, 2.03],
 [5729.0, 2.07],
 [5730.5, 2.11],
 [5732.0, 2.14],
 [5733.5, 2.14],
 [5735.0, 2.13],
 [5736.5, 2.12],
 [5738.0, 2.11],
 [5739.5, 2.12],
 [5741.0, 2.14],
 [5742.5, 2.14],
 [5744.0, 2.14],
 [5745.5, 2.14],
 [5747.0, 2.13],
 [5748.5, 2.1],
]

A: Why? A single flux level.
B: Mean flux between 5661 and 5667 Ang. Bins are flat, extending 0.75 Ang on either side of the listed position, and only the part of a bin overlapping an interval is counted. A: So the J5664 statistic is 2.04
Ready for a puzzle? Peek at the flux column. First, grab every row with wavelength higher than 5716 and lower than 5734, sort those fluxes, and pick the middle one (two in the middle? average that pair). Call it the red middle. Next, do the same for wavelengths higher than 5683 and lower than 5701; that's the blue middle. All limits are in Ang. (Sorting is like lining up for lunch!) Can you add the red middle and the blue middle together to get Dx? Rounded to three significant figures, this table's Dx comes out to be 4.09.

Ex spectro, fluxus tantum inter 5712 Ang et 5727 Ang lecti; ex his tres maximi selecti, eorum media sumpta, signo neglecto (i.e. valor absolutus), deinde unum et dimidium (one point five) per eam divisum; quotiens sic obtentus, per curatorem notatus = 0.72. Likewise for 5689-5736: 0.70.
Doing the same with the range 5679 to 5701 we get 0.72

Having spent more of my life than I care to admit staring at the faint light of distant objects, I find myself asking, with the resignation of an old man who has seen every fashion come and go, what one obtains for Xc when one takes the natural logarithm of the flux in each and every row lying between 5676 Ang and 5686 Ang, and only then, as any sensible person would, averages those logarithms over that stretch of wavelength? 0.660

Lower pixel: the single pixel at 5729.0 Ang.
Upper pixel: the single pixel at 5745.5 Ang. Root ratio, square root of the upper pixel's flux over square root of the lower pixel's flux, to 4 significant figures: 1.017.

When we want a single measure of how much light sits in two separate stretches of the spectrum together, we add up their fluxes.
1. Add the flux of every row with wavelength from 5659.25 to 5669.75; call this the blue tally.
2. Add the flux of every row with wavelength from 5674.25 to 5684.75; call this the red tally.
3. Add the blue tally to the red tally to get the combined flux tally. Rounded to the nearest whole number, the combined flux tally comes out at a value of 28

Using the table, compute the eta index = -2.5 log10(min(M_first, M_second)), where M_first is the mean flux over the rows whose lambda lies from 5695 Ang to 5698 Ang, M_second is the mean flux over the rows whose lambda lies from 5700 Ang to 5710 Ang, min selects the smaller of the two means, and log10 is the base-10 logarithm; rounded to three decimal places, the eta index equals -0.760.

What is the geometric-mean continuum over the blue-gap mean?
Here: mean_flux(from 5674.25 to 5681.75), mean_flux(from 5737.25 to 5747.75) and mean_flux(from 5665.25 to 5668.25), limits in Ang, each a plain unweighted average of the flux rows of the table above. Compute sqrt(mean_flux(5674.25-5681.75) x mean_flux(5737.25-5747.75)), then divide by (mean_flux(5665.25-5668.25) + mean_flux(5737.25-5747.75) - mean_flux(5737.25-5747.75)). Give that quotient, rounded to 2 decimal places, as 1.00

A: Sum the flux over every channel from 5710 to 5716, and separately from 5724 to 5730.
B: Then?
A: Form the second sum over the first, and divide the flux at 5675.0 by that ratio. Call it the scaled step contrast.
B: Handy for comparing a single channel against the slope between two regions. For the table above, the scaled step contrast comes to 1.977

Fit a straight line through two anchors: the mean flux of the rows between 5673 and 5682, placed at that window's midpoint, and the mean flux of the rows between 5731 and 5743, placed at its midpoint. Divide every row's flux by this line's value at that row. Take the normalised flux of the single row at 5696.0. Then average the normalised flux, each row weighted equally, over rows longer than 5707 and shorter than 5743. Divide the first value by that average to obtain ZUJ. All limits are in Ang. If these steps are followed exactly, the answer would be 1.04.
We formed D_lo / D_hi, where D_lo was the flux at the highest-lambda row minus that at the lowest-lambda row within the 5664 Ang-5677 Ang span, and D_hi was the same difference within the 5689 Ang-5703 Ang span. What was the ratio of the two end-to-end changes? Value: -5.5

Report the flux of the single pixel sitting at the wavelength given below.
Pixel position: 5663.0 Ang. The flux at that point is 2.04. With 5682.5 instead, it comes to 1.94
